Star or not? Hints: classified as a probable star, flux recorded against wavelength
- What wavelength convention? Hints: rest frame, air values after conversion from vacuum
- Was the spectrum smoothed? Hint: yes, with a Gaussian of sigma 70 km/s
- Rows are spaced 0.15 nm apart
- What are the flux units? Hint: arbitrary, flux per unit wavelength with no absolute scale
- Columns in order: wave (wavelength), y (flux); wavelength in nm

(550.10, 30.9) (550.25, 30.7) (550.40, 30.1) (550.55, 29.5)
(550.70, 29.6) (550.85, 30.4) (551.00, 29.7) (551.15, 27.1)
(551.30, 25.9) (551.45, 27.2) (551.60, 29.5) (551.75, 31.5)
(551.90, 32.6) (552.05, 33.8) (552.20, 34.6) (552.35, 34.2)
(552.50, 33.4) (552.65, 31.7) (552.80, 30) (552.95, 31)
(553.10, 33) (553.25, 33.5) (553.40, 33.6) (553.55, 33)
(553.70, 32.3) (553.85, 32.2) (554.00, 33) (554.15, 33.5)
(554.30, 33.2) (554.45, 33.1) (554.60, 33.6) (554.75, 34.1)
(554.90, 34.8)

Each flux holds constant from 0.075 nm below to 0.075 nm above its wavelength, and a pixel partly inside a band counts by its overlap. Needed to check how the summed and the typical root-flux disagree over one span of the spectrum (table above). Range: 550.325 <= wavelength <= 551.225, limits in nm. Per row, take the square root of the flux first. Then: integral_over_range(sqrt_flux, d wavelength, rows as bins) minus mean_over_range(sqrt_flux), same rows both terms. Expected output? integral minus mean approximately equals -0.542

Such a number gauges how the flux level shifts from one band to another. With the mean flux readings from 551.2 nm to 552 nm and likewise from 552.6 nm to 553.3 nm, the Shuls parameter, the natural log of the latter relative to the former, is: 0.08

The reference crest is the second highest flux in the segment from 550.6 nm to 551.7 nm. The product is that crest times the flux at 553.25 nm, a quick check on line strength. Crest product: 995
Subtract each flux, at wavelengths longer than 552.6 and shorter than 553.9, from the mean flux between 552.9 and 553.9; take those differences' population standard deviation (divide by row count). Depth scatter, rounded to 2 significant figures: 1.1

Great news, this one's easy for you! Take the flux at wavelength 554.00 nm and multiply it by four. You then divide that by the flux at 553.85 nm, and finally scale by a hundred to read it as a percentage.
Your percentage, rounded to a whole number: 410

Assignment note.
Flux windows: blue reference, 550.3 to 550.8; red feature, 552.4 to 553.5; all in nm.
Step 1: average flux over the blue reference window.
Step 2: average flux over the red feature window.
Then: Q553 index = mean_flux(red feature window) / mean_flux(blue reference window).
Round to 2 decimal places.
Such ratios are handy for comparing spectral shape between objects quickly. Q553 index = 1.09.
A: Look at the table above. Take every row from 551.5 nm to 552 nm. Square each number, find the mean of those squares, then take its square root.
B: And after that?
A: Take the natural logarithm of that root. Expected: 3.44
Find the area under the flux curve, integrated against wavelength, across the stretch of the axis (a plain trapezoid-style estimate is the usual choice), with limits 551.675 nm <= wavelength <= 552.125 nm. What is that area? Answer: 14.7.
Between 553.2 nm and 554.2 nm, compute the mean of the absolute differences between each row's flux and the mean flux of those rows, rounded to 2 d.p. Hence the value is 0.44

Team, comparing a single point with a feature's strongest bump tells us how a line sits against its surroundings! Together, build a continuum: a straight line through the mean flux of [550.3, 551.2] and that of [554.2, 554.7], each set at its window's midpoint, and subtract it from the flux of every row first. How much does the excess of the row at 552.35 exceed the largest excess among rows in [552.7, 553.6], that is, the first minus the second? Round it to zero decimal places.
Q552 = 2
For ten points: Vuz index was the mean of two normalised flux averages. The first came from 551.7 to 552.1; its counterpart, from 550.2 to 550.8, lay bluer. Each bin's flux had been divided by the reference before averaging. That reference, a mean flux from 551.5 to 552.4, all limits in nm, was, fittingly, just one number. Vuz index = 0.96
